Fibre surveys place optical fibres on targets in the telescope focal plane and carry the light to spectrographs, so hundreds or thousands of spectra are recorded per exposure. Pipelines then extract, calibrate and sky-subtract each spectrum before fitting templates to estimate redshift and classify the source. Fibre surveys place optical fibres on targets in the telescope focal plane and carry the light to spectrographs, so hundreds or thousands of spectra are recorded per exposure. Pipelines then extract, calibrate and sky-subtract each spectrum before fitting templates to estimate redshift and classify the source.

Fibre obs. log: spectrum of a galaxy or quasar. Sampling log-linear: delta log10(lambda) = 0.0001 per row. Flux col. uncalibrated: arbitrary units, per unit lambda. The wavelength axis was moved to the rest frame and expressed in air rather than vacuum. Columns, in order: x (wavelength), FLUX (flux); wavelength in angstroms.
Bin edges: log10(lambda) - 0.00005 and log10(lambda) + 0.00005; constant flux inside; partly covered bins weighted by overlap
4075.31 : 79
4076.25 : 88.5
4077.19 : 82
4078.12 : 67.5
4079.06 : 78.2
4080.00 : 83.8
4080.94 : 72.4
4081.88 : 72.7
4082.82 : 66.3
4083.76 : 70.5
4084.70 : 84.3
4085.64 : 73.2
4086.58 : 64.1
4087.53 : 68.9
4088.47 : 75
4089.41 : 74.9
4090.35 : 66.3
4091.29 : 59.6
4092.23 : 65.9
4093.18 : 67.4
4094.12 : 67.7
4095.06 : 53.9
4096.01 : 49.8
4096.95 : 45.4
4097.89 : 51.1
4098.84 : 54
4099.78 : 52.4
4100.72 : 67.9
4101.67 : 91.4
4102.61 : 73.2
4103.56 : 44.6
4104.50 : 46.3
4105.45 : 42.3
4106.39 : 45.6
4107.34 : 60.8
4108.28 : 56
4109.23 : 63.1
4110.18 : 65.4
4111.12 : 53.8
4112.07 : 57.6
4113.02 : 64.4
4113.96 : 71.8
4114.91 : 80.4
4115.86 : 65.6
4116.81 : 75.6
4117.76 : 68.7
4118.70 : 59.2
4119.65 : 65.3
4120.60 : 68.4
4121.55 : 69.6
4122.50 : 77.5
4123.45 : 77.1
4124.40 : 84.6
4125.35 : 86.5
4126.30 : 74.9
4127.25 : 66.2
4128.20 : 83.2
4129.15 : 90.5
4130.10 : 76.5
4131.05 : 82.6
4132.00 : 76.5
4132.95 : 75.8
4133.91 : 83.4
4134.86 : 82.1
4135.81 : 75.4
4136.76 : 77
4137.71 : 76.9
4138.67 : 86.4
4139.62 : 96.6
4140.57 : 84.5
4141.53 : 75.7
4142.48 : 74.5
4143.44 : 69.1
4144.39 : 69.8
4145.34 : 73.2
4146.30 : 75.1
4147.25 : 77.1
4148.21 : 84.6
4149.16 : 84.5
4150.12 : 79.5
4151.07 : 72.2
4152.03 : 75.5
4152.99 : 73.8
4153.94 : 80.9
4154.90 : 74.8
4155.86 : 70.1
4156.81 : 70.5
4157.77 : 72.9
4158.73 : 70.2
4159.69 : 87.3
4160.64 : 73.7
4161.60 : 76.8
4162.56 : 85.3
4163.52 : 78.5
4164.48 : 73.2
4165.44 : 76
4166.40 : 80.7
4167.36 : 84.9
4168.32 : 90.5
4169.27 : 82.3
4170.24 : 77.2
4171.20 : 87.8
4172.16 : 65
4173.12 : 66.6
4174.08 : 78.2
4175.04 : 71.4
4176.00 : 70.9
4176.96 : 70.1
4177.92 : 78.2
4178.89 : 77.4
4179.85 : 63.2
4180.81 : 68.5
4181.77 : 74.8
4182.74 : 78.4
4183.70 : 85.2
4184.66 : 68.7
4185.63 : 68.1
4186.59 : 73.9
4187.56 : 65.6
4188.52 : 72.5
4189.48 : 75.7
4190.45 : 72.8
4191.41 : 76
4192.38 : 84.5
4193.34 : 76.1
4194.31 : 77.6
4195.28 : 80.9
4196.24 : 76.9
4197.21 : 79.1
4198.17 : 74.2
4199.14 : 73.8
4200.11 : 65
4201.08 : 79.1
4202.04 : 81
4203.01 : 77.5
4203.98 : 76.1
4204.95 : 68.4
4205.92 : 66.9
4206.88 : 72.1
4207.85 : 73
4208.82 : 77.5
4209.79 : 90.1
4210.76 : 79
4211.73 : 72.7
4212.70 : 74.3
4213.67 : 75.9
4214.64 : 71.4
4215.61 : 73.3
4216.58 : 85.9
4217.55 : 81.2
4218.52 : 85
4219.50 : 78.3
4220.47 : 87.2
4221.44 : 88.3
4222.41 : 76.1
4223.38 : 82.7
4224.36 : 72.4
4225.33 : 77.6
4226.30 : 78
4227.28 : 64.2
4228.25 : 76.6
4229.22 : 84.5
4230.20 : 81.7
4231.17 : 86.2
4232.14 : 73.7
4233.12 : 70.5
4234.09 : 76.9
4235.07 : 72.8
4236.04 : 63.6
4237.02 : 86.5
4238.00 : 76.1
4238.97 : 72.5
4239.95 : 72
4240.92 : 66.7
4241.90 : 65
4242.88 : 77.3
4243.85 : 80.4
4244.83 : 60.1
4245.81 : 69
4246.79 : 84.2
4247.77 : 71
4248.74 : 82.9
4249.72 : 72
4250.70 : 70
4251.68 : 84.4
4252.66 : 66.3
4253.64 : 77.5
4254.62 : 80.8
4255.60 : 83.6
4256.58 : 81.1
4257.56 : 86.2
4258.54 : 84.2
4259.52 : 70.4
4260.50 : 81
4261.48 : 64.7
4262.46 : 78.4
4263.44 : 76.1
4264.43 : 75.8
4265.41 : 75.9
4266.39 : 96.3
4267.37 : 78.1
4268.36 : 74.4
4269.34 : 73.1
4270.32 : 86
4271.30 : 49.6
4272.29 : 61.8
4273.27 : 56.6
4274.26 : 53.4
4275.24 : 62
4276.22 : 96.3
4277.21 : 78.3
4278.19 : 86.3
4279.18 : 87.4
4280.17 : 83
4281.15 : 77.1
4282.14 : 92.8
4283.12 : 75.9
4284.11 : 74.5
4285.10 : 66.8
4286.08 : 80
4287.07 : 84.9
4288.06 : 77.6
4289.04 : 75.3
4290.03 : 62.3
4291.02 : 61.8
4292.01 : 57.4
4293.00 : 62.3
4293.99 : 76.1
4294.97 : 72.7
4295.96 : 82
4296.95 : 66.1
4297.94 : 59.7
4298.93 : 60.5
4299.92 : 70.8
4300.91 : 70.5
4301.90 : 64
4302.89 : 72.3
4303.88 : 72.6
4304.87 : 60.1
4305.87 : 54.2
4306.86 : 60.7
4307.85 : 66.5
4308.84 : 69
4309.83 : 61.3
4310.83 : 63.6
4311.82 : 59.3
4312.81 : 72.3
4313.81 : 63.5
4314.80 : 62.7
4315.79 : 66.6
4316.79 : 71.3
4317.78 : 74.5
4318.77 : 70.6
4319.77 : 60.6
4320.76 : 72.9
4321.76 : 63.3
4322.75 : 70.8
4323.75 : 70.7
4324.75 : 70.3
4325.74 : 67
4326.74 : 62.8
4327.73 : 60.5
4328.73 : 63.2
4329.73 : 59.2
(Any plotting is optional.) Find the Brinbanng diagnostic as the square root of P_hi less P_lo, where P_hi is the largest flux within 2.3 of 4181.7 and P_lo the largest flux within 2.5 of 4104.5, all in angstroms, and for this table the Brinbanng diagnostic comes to 3.5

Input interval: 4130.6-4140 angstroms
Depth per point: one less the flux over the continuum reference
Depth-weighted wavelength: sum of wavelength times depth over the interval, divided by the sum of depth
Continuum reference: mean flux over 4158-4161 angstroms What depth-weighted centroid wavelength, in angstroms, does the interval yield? 4137.3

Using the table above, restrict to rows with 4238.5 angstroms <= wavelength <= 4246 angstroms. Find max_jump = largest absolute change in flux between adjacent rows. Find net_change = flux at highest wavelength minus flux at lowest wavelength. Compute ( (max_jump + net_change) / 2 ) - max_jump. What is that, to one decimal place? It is -11.9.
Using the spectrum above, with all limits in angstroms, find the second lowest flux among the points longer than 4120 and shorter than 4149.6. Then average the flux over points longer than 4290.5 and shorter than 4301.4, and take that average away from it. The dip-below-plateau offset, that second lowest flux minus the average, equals 1.1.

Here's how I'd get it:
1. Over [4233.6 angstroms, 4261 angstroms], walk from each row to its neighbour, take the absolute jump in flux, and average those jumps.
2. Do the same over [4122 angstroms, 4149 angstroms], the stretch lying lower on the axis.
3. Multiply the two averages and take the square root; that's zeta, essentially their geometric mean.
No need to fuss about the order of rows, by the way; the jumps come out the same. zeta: 7.3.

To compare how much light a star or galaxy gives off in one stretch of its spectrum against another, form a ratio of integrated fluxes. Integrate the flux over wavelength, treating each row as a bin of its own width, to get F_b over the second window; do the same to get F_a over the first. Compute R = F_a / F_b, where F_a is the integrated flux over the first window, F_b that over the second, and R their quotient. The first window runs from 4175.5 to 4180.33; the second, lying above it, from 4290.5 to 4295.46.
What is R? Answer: 1.06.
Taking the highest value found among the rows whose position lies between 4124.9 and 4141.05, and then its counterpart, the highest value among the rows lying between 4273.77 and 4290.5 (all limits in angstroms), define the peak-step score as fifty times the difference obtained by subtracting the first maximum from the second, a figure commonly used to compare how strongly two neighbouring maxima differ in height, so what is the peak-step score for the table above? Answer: -15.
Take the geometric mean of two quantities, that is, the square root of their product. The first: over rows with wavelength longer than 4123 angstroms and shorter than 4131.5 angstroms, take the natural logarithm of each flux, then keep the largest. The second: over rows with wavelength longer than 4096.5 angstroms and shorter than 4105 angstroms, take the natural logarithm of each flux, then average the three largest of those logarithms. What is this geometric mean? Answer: 4.42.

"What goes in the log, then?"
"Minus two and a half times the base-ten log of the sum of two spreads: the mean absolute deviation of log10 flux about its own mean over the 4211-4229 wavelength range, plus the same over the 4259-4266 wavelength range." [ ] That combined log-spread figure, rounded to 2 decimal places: 3.22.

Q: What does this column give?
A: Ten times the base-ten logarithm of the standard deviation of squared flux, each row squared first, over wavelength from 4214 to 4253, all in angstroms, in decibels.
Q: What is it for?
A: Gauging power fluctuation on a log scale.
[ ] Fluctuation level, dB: 30.5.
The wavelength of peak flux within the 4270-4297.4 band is 4276.22 angstroms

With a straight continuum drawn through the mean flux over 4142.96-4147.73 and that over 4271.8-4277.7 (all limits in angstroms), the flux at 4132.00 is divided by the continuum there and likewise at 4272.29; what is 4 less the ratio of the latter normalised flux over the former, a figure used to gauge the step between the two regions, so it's 3.13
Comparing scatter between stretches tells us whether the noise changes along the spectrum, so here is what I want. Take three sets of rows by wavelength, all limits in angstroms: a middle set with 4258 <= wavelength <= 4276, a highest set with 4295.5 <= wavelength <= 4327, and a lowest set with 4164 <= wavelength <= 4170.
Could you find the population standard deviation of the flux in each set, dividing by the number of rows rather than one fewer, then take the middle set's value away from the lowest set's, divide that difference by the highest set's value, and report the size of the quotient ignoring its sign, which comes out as 1.1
